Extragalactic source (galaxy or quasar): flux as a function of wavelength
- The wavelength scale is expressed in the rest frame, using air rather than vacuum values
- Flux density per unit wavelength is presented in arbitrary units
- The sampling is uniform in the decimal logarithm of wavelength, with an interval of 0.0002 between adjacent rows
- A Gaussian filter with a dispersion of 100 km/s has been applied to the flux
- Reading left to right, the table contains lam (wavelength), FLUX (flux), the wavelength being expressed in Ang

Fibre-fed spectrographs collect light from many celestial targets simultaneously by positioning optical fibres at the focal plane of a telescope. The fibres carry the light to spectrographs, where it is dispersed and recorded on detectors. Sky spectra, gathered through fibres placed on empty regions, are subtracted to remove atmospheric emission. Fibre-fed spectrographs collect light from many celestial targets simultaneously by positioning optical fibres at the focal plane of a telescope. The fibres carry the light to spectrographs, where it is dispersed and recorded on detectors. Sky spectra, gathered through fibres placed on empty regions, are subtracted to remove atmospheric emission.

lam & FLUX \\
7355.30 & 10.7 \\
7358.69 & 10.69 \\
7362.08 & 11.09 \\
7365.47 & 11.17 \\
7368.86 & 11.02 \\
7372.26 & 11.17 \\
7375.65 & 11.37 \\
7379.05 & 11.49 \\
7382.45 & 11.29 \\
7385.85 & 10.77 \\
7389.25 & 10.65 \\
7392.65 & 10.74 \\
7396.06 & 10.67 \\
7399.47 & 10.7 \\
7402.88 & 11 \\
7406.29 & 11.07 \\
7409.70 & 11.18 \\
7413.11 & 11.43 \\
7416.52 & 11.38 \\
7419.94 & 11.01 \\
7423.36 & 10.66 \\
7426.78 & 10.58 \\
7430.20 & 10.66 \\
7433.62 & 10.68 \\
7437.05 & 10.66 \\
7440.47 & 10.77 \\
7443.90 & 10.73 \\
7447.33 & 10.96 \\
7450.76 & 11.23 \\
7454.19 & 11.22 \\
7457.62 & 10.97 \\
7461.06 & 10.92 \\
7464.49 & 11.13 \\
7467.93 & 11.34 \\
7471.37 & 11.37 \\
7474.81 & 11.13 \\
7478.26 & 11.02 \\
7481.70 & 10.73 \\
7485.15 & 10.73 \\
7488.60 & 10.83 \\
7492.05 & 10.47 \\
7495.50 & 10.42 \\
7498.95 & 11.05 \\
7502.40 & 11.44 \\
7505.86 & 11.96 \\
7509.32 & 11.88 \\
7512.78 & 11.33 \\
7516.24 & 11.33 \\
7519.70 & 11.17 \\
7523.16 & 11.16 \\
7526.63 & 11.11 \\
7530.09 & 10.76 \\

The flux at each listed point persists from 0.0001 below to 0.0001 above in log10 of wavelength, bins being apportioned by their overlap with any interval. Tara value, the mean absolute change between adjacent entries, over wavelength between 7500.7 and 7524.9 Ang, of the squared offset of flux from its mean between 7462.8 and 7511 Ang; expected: 0.22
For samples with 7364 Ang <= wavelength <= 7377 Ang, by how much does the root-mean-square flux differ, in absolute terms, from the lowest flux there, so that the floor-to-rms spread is 0.16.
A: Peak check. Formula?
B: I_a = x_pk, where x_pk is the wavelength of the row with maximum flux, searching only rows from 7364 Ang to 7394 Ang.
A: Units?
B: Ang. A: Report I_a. 7379.05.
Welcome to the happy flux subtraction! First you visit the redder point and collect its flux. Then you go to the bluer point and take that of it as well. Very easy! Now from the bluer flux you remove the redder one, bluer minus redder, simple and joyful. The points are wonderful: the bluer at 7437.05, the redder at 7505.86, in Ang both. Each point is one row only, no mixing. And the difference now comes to -1.3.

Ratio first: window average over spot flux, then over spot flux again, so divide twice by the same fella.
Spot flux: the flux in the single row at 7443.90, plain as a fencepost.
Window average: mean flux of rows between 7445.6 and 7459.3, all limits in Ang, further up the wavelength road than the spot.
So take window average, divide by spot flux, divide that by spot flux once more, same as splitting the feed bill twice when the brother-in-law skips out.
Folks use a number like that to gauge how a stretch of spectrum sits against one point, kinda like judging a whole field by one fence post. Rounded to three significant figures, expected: 0.0964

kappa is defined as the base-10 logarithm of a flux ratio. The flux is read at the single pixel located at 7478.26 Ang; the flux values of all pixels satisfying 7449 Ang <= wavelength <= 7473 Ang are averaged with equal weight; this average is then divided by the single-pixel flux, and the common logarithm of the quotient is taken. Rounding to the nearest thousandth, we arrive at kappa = 0.006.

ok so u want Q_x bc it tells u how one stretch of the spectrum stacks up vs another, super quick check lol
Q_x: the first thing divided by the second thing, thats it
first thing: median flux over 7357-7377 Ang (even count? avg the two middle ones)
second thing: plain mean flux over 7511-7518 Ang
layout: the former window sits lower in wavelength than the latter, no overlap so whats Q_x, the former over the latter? 0.98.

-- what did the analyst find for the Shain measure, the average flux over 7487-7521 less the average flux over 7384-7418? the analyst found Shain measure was 0.23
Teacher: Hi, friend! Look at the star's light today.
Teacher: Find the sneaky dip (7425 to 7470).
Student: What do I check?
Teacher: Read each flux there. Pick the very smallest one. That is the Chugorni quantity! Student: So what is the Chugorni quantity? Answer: 10.58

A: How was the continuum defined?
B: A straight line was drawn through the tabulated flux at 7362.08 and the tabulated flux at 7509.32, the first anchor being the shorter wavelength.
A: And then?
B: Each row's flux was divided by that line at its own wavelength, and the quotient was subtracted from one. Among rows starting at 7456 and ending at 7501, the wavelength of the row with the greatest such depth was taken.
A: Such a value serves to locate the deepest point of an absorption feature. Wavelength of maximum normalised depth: 7495.50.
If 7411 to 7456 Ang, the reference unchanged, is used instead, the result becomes 7426.78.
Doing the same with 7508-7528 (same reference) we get 7526.63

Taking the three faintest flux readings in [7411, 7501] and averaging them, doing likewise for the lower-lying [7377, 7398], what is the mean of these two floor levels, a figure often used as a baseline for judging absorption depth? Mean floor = 10.6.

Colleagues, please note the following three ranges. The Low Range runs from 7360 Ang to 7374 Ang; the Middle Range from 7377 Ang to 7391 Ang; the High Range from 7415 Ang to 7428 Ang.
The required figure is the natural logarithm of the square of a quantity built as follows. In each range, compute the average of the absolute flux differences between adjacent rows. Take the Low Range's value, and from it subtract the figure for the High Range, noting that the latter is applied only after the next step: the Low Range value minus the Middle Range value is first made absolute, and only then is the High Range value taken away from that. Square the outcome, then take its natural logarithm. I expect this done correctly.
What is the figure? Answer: -4.4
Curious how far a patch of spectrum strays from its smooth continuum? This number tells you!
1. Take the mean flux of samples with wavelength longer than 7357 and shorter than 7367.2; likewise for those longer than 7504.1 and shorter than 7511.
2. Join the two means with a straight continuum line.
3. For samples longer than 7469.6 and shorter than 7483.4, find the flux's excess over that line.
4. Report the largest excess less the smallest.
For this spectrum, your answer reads 0.71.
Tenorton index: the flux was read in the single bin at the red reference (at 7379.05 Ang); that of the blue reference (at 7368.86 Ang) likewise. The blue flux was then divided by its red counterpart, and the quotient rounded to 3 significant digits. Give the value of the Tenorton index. 0.959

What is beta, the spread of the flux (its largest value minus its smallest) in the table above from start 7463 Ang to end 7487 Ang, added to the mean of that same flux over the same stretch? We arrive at 11.70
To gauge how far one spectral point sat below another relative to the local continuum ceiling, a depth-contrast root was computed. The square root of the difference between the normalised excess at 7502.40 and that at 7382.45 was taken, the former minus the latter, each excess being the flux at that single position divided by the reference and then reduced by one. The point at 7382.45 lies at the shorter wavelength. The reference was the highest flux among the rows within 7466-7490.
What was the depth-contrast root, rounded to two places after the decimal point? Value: 0.11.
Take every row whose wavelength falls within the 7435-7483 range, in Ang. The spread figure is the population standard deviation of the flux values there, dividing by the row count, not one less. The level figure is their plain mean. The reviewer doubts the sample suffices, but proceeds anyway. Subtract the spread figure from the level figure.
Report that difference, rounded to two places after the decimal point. 10.79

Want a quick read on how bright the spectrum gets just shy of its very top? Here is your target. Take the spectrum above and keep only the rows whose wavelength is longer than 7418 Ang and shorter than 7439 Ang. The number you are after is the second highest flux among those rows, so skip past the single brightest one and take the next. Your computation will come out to 10.68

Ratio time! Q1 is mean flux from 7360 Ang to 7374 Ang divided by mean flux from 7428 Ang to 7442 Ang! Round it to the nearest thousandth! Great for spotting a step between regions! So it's 1.039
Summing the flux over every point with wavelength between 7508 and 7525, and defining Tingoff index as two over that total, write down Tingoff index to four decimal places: 0.0352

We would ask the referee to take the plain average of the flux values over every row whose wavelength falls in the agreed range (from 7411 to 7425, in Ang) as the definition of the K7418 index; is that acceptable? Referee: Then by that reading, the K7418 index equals 11.1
